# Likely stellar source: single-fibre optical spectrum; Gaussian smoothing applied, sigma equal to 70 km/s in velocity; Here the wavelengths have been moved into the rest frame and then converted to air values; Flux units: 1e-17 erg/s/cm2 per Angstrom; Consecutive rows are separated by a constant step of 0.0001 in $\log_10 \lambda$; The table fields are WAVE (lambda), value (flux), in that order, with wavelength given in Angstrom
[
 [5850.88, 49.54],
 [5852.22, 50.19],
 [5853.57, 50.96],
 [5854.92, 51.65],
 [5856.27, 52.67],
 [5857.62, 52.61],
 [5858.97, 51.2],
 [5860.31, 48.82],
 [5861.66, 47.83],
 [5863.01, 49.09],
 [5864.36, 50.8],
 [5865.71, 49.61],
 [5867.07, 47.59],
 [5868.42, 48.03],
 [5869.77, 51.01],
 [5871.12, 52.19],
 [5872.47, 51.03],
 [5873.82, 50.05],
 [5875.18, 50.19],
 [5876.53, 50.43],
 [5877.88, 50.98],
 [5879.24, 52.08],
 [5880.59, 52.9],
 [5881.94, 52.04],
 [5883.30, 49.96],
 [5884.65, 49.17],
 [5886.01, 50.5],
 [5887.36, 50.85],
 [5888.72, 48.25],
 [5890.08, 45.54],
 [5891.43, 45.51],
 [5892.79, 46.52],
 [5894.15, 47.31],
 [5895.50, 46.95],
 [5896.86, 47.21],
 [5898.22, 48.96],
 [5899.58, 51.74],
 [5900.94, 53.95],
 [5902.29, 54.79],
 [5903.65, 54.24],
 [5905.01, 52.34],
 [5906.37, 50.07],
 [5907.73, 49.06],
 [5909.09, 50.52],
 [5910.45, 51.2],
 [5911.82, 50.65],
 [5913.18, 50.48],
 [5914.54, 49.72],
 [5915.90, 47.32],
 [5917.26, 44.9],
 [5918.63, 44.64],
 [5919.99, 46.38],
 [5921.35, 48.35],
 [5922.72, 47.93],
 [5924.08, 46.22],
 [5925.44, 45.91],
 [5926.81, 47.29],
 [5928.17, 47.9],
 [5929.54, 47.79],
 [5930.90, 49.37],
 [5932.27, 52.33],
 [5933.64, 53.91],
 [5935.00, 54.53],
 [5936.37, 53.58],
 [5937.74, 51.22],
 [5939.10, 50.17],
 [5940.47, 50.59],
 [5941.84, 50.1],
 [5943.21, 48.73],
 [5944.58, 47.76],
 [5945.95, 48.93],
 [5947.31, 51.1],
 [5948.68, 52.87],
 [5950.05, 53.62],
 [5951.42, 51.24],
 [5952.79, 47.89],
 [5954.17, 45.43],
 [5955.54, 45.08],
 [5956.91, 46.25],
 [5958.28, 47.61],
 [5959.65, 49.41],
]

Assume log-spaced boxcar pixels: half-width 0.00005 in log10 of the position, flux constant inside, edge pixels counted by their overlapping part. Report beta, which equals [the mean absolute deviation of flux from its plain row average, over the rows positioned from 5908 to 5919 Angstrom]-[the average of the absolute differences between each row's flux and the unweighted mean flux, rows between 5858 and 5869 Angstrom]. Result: 1.2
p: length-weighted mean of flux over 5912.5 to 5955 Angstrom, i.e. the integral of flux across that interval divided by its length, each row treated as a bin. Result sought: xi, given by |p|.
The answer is 49.3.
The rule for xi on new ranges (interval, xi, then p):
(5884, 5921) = 49.2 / 49.2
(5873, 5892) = 49.9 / 49.9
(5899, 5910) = 52.1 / 52.1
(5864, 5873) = 50.0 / 50.0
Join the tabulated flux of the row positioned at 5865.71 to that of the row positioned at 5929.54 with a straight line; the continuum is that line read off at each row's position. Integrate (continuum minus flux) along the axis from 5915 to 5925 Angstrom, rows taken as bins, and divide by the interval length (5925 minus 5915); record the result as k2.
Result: 1.5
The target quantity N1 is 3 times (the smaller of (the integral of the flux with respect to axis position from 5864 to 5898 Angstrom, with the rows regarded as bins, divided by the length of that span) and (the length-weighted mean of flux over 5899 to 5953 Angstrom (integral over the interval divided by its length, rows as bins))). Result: 148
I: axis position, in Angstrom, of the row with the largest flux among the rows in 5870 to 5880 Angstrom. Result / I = 5871.12 Angstrom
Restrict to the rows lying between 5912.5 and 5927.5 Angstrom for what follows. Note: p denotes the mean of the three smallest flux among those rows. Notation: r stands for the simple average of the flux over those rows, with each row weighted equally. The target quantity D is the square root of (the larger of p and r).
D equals 6.87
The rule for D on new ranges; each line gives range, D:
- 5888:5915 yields 7.05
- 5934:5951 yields 7.15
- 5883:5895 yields 6.94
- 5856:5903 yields 7.07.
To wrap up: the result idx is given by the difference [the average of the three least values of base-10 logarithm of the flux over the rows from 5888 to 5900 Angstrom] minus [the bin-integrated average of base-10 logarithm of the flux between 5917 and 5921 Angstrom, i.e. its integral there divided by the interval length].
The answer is 0.00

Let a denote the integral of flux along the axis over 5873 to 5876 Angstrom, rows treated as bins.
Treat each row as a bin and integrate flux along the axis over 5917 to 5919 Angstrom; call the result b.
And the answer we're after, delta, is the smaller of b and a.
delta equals 89.2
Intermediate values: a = 150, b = 89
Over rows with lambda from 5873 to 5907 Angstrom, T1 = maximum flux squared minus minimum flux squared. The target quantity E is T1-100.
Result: 831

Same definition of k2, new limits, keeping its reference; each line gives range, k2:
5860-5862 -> 1.4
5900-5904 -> -5.6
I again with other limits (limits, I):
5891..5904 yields 5902.29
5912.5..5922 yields 5913.18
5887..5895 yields 5887.36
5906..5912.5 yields 5910.45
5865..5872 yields 5871.12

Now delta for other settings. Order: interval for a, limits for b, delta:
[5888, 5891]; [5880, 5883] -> 140.4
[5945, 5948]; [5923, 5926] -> 139.3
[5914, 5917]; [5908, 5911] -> 144.1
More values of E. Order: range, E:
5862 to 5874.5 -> 359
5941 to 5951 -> 494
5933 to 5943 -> 364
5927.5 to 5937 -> 590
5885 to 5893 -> 415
